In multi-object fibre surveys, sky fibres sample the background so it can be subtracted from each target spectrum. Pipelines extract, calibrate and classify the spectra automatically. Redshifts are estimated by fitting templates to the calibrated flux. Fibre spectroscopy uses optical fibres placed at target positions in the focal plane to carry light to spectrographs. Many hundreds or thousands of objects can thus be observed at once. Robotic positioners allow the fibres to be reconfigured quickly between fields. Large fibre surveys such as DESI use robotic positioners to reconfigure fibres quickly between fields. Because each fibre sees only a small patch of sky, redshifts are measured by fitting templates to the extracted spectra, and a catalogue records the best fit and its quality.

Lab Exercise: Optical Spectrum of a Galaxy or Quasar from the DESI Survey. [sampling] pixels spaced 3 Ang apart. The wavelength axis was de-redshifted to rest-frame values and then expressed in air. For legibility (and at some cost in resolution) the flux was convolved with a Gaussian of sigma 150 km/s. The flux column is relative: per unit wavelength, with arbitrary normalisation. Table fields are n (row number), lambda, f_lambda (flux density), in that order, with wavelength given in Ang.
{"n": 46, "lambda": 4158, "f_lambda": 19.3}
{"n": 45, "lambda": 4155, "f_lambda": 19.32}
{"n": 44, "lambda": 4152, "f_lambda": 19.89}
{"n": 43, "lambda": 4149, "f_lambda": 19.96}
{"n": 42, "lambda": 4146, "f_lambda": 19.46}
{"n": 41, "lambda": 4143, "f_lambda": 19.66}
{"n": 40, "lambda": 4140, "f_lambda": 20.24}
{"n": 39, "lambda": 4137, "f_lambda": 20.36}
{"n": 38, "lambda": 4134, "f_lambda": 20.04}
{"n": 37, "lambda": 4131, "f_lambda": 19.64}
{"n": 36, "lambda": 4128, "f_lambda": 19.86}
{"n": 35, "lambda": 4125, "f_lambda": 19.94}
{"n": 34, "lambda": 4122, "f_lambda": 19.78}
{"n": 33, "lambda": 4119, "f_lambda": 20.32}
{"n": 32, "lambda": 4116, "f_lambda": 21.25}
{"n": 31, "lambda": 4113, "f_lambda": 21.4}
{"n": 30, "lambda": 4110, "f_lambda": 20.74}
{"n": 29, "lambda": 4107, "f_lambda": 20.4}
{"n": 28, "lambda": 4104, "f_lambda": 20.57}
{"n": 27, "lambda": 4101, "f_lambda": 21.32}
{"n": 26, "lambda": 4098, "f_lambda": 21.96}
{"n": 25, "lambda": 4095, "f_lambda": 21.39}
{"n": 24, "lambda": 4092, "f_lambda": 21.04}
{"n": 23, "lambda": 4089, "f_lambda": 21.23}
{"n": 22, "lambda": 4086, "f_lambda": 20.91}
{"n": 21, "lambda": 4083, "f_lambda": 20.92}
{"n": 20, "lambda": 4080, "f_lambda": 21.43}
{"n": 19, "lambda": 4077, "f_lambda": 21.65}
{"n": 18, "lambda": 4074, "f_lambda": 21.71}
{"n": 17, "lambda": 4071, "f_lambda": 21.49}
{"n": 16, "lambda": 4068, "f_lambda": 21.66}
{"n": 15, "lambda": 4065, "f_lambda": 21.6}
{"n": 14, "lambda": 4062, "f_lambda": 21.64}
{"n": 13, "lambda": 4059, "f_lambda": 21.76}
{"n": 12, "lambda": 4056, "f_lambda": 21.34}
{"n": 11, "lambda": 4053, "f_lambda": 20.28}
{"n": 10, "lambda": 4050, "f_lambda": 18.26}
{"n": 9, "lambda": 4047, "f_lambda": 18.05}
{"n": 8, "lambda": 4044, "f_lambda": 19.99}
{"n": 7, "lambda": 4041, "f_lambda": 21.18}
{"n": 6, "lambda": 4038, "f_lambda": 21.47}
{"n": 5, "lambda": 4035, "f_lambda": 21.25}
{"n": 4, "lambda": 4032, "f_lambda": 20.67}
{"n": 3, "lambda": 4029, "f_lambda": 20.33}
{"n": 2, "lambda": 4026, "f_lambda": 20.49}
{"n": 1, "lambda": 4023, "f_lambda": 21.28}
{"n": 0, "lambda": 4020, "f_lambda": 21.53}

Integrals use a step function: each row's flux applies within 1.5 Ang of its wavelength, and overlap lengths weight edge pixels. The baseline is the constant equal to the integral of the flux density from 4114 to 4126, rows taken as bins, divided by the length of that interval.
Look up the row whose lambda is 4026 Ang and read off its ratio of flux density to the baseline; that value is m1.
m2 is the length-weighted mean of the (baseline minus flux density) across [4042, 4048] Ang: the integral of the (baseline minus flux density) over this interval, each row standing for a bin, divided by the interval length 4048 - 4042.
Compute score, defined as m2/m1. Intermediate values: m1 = 1.01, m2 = 1.1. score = 1.1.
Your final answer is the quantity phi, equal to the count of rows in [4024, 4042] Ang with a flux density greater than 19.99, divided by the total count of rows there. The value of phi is 1.00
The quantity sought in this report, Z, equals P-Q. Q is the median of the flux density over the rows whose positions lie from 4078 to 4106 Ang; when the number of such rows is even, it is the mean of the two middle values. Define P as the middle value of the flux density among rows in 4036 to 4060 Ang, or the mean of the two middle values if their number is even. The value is -0.5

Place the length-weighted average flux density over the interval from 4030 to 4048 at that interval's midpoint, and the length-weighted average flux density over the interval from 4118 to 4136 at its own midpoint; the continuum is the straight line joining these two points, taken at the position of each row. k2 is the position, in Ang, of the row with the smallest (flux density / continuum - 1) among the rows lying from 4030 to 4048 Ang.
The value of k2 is 4047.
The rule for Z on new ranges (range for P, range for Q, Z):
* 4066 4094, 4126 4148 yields 1.6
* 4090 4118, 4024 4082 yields -0.1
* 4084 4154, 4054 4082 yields -1.3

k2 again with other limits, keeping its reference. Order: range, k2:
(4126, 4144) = 4131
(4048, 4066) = 4050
